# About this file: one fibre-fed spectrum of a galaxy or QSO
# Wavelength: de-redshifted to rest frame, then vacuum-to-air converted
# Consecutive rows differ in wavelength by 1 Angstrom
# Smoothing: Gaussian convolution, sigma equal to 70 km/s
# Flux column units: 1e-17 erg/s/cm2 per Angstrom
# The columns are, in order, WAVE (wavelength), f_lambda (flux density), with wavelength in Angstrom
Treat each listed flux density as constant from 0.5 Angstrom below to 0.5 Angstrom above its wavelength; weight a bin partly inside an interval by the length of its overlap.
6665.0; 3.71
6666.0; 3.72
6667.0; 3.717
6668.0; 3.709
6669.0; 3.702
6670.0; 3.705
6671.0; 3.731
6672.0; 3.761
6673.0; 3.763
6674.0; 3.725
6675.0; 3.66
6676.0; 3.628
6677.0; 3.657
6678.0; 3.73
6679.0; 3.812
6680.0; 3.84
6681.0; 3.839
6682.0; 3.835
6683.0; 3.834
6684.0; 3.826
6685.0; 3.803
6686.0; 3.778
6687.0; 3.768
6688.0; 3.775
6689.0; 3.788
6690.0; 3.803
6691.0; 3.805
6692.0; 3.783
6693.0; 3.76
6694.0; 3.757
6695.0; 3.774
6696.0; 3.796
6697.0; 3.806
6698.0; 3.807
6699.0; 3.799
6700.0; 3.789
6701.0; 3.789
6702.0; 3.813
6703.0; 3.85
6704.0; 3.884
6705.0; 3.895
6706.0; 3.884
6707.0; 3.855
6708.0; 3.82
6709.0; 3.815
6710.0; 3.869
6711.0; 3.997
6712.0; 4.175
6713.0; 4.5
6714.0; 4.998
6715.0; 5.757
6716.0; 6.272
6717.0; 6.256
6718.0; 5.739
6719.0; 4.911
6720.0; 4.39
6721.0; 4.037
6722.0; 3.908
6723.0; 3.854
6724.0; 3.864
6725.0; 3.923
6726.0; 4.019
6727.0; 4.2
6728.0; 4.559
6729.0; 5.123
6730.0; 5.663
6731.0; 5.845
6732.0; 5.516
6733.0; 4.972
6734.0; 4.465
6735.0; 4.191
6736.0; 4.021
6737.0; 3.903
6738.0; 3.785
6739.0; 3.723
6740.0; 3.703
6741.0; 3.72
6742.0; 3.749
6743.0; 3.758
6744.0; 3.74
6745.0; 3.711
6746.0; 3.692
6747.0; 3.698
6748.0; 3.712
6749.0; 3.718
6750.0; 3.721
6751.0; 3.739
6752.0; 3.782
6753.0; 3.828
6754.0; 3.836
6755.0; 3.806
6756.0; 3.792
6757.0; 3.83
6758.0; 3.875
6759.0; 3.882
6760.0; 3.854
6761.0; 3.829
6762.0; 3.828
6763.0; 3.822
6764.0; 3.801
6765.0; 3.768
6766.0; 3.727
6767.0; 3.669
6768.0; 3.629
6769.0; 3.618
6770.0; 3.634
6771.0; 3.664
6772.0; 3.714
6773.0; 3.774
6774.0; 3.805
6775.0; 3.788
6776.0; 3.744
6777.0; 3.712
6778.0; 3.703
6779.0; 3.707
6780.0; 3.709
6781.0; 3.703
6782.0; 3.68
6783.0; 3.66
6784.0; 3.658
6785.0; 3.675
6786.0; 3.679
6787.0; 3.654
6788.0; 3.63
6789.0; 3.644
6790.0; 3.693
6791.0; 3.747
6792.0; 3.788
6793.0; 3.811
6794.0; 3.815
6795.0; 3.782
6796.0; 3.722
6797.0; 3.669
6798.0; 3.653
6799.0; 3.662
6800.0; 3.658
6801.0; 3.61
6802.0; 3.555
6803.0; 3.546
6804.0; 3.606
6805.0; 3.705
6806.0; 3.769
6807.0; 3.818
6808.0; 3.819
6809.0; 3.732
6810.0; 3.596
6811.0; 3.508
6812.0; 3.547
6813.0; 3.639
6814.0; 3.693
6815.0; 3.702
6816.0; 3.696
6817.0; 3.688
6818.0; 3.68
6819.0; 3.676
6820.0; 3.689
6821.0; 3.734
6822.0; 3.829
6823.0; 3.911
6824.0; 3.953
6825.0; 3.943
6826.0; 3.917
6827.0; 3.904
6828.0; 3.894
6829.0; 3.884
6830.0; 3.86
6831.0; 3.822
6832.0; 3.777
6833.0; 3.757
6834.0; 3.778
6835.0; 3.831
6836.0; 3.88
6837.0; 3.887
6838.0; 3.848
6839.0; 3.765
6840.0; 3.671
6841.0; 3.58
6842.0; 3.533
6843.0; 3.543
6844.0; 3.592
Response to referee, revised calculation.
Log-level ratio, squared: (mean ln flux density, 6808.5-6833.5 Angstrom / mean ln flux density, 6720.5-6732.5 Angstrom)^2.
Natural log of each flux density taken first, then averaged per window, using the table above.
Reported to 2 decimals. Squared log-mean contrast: 0.78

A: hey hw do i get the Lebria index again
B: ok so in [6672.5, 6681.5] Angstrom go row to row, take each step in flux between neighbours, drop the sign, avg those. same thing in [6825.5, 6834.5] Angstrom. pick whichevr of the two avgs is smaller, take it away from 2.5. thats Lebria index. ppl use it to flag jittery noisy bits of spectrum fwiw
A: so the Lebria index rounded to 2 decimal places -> 2.48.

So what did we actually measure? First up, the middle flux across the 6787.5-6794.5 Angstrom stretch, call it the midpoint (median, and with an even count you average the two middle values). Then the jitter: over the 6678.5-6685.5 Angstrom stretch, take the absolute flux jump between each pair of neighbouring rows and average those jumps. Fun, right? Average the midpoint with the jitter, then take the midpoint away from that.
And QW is -1.87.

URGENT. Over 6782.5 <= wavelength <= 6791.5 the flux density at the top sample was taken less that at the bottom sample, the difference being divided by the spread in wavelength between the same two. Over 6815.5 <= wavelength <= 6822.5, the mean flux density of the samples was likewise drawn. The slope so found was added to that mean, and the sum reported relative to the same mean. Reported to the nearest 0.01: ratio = 1.00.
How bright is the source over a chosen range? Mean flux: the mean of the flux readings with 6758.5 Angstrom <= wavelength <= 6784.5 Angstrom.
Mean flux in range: 3.73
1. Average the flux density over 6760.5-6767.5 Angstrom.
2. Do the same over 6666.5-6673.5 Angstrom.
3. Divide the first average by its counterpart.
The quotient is 1.01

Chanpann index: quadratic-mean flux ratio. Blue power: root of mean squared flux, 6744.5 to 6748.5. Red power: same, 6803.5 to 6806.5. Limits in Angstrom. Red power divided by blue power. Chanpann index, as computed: 1.00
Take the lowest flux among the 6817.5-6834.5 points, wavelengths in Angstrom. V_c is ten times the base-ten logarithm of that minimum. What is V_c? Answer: 5.65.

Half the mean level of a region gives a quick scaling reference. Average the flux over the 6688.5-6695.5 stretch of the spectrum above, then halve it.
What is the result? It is 1.89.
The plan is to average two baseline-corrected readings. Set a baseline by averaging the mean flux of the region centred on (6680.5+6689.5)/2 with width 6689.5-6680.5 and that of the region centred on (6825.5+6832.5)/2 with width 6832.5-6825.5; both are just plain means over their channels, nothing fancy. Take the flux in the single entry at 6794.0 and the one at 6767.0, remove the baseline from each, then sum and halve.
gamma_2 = -0.1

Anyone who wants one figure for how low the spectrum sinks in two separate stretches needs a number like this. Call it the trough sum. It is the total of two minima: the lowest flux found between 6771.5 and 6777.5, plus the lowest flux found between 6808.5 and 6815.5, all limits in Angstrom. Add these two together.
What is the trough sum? 7.22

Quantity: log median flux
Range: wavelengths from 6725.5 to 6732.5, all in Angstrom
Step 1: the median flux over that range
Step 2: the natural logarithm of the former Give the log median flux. 1.63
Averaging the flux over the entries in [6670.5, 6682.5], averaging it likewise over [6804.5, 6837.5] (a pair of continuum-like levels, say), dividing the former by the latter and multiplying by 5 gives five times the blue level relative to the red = 4.97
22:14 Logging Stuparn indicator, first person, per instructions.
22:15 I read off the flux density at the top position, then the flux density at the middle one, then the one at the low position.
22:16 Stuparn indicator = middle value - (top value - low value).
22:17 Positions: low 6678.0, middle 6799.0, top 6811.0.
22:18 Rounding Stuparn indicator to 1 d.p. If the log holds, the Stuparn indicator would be 3.9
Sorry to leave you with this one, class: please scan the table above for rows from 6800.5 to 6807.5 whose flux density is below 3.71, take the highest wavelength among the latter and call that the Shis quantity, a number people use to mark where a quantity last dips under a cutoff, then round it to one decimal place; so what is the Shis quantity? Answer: 6805.0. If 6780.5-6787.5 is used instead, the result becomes 6787.0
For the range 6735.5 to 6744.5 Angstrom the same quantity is 6740.0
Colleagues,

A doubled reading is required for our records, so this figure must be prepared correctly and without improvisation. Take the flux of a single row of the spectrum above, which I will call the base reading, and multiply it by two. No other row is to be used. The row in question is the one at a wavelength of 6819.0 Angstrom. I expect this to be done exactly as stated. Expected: 7.4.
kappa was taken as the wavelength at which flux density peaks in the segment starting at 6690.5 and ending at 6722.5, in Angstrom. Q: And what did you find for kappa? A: 6716.0 Angstrom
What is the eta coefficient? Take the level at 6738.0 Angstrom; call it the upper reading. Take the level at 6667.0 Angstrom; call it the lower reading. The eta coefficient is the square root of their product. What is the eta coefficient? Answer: 3.75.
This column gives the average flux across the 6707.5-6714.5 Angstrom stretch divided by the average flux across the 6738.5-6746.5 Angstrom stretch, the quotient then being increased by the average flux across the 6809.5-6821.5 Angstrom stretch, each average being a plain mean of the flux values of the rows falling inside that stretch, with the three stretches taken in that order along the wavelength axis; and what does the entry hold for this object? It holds 4.77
